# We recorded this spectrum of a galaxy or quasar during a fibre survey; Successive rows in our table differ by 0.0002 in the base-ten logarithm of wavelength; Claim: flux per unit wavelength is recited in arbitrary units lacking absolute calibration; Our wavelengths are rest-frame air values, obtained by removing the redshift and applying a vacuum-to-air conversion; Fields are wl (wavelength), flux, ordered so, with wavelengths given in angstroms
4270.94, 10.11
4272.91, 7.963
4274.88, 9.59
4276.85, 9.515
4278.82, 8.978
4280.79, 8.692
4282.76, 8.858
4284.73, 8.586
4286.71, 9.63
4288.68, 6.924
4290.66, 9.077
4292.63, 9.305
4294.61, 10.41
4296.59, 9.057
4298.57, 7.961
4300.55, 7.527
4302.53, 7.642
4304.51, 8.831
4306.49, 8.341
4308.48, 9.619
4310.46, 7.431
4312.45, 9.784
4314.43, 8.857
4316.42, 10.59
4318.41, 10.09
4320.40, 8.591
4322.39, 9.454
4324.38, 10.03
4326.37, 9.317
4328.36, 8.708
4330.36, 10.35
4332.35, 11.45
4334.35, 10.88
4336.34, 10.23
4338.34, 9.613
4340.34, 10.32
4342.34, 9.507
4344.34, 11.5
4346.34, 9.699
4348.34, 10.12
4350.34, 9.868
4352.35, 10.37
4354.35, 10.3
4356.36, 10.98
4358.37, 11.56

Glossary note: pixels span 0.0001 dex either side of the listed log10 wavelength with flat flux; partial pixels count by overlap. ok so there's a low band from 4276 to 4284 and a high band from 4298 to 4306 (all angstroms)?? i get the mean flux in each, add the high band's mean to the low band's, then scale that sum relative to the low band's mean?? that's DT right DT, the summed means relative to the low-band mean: 1.89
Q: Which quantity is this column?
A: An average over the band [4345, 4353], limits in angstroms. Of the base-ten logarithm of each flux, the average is 1.00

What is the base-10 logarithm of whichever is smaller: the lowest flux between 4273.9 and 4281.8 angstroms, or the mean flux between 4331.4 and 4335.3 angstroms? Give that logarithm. 0.94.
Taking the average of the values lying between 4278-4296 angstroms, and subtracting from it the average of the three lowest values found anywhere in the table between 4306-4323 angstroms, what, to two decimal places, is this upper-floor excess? 0.82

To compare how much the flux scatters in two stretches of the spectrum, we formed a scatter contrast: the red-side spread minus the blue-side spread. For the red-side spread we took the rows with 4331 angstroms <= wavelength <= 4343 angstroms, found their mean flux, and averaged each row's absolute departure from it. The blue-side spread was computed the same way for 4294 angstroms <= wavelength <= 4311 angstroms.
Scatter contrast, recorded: -0.28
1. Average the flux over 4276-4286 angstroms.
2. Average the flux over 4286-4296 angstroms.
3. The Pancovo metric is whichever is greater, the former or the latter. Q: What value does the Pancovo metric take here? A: 9.1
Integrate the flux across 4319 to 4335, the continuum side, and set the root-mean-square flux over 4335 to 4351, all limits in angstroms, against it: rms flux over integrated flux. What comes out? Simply 0.064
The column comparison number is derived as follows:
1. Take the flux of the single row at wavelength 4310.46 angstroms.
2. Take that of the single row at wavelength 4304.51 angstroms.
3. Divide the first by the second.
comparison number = 0.84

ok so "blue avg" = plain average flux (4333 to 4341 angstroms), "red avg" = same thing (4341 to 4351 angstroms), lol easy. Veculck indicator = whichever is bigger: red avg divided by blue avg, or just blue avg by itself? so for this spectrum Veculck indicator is 10.3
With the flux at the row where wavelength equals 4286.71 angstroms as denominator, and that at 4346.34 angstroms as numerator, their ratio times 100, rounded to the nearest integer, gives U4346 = 101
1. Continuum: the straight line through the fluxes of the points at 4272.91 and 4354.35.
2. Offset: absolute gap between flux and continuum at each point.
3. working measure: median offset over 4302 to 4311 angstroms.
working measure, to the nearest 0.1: 0.6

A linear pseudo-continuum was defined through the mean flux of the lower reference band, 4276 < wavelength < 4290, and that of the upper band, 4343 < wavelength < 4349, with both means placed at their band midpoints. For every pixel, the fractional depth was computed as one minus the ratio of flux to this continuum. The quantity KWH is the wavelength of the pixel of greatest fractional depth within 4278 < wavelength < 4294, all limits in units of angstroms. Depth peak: 4288.68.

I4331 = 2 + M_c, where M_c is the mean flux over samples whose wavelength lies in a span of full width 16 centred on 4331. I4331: 12.07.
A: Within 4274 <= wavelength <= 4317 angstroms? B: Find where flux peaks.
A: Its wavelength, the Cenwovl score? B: 4316.42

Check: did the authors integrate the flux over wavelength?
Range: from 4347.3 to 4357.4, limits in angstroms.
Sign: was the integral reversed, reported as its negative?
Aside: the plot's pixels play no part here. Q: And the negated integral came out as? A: -104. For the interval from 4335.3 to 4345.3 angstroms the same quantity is -102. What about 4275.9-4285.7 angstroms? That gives -88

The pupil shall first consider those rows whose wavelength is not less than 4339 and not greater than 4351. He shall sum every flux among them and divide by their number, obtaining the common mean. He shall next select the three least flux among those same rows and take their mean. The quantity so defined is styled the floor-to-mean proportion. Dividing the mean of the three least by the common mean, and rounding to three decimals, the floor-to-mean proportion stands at 0.953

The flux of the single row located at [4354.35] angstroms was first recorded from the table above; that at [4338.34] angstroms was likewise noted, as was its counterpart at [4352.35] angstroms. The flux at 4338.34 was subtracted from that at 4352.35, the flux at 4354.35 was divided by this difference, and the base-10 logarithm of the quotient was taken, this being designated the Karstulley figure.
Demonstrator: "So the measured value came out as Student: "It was 1.13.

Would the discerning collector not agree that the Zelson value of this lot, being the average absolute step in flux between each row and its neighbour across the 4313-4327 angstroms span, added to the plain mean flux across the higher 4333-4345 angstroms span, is 11.3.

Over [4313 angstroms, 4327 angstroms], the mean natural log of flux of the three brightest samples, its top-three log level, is 2.33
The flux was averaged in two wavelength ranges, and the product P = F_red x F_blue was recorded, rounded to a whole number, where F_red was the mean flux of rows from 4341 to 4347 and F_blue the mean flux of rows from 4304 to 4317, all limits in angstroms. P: 93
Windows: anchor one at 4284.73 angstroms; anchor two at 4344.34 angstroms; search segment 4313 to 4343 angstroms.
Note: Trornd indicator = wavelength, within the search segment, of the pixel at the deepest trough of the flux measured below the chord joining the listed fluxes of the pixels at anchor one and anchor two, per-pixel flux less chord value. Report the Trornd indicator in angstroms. 4328.36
